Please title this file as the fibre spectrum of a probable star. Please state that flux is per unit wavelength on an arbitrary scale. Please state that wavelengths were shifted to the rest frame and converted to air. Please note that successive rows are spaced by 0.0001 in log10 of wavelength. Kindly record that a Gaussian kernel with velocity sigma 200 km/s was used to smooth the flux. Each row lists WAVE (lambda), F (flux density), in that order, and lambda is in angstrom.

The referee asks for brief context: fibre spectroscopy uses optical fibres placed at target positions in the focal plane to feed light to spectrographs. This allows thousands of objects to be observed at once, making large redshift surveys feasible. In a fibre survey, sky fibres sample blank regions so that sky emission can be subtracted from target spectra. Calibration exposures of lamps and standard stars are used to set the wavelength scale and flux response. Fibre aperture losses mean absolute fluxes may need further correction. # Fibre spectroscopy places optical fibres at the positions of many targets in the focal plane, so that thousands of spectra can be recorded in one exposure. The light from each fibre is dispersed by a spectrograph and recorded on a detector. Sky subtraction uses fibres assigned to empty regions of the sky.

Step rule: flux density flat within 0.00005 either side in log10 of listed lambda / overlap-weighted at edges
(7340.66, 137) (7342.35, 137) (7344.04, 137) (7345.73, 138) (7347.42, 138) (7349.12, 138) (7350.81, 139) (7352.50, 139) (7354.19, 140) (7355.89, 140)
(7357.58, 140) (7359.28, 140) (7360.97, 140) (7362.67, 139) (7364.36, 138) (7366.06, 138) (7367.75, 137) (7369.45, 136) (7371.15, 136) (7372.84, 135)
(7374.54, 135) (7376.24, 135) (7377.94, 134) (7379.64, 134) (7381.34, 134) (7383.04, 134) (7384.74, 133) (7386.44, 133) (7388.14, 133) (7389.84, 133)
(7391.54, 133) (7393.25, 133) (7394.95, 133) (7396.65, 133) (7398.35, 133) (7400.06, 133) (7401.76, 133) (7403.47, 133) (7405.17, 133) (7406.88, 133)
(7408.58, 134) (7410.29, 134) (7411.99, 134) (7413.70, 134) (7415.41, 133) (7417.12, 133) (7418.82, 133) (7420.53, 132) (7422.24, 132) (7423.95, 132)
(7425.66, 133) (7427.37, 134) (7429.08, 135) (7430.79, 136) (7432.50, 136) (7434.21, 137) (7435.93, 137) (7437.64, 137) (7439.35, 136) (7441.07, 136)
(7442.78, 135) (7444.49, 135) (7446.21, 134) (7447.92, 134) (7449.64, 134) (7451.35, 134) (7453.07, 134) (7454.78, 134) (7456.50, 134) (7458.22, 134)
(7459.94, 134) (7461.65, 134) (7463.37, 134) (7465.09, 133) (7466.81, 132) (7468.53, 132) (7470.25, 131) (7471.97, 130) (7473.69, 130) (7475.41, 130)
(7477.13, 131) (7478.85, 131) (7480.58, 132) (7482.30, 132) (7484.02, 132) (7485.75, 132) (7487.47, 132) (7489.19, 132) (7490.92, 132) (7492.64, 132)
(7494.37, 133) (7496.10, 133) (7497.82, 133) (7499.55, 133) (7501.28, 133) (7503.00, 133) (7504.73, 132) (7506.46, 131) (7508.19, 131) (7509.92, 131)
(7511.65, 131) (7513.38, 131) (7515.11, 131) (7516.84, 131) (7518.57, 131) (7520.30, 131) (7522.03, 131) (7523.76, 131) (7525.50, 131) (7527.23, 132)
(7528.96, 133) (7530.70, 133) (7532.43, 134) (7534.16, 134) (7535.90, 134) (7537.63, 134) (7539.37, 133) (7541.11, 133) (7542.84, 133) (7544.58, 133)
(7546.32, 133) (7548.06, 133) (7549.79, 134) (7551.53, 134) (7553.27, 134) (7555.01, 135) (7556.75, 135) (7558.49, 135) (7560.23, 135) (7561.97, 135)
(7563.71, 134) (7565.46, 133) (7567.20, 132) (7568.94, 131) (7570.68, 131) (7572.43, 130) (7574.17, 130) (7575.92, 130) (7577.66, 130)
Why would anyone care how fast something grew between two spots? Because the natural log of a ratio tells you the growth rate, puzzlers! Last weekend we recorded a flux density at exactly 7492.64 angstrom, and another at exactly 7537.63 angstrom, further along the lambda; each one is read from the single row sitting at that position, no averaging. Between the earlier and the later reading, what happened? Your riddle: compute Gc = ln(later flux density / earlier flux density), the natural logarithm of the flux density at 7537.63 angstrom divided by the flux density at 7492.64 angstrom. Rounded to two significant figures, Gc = 0.015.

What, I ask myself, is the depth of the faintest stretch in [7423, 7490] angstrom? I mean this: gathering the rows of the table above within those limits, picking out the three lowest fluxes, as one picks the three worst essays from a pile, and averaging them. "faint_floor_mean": 130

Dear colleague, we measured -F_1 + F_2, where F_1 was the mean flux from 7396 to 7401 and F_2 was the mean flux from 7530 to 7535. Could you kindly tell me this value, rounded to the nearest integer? 1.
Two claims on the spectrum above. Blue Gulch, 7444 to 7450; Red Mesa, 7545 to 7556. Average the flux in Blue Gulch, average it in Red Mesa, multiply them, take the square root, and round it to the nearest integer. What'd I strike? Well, 134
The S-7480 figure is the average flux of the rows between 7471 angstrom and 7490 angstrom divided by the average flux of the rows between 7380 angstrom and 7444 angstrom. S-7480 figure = 0.98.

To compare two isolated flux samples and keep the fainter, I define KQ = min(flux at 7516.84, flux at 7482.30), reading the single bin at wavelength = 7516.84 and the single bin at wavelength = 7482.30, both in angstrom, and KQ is 131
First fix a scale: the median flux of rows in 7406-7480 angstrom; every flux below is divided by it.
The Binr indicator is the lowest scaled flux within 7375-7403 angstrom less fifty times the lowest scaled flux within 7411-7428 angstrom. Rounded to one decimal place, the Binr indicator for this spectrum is -48.3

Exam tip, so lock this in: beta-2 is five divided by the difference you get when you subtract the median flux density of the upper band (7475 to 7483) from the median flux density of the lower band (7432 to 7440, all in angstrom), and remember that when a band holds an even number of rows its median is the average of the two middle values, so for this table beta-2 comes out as 0.8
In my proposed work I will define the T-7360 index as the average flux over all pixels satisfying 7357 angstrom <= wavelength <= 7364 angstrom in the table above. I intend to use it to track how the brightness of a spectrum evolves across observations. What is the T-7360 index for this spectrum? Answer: 140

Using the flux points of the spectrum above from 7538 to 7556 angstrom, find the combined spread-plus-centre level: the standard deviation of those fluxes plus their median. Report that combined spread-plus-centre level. 134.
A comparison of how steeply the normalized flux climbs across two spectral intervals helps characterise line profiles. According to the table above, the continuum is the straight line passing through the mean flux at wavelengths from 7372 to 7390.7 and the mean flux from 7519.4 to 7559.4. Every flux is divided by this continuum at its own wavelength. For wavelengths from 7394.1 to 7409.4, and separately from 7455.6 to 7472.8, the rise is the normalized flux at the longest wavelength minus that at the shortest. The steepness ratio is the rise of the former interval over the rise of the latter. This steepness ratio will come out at -0.3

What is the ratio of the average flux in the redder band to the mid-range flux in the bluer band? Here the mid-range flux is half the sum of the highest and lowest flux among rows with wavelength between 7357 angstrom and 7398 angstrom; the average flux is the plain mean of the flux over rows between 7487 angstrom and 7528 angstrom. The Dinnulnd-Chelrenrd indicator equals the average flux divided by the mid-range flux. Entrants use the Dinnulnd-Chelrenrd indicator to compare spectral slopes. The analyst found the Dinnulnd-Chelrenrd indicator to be 0.965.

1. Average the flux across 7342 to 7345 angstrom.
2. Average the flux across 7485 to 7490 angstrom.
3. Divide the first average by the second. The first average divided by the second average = 1.04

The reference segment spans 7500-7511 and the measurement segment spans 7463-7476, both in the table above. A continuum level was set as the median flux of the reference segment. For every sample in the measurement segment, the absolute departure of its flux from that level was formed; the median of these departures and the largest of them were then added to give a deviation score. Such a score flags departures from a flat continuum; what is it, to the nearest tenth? 4.0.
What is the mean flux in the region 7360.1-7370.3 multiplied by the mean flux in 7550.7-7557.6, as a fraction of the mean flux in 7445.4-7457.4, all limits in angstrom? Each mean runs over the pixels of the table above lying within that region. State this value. 138.5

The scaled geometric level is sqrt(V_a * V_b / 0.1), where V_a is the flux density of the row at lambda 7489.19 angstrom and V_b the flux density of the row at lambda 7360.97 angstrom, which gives 430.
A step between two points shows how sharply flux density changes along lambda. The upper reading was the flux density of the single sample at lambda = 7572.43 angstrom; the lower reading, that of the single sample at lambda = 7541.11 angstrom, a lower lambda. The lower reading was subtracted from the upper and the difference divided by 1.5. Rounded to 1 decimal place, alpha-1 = -2.0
